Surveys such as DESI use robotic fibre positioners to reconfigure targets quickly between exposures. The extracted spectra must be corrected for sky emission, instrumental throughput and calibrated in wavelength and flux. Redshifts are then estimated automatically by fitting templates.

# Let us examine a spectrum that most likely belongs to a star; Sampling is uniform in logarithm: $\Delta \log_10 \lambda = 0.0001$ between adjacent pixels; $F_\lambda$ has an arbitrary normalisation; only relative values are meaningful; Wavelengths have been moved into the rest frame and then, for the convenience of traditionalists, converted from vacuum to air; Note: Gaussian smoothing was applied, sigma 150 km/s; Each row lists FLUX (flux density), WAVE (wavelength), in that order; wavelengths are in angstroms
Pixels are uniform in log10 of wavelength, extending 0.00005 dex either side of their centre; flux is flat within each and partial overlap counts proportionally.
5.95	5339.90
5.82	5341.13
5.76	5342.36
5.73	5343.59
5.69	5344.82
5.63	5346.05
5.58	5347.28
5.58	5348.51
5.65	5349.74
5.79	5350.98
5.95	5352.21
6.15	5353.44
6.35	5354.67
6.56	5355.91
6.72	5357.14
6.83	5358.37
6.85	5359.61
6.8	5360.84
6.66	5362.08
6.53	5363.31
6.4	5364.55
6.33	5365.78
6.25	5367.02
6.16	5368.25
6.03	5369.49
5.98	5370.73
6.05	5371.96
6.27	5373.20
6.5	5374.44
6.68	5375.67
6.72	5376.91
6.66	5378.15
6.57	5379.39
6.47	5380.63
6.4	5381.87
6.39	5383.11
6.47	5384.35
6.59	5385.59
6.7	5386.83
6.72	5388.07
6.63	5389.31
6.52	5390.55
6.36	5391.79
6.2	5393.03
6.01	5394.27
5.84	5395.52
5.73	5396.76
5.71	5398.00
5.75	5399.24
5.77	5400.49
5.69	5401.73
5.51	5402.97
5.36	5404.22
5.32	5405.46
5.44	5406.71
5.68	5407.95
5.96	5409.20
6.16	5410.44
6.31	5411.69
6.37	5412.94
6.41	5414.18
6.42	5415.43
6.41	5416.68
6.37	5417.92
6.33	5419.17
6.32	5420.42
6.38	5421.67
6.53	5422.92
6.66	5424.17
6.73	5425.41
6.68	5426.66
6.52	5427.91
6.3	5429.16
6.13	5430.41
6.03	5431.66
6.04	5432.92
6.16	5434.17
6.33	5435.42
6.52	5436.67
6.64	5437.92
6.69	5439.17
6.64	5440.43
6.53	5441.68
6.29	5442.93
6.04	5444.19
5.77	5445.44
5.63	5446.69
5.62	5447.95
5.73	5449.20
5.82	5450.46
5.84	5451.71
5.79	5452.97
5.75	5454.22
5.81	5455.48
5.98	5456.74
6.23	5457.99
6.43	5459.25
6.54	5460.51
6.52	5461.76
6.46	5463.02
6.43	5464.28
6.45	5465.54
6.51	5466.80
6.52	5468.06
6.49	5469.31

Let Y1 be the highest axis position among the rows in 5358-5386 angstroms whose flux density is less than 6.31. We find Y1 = 5373.20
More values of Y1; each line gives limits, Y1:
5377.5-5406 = 5405.46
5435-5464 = 5457.99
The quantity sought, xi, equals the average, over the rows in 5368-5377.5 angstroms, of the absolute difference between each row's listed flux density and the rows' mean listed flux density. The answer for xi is 0.25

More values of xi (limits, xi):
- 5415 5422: 0.03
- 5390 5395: 0.17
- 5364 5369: 0.08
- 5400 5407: 0.14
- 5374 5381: 0.09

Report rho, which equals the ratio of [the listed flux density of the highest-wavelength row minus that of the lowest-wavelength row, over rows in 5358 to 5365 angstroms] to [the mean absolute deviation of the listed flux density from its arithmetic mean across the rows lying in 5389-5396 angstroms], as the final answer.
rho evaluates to -1.8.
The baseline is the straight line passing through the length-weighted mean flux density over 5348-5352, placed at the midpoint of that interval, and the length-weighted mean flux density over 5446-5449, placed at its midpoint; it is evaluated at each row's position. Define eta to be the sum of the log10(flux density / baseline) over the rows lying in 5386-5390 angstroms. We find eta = 0.21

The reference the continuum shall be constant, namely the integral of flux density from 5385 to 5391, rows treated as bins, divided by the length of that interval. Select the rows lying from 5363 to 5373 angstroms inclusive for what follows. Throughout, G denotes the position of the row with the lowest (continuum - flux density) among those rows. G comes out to 5363.31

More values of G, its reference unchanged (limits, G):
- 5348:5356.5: 5355.91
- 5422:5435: 5425.41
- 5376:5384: 5376.91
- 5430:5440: 5439.17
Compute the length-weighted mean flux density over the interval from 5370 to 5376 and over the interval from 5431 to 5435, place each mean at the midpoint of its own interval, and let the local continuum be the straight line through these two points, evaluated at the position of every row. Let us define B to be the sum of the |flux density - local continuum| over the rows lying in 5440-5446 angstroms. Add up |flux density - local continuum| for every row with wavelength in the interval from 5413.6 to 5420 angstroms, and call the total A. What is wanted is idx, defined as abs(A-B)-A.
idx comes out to -1.0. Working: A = 1.3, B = 1.6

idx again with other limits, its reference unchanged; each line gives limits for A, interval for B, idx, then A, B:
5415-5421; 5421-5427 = 0.0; 1.2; 2.4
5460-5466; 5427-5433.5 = -0.8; 2.5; 0.8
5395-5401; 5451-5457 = -0.9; 2.2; 0.9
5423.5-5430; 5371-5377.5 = -1.3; 2.4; 1.3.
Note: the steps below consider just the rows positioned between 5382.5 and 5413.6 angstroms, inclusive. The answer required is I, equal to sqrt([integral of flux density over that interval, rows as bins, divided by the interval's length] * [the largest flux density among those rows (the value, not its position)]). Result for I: 6.38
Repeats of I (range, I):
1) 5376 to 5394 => 6.62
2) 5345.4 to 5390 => 6.60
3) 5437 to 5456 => 6.36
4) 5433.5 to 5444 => 6.57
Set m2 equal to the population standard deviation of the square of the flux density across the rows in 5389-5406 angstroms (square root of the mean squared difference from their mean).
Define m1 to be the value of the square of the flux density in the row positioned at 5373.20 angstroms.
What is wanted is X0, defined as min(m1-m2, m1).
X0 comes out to 34.6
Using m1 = 39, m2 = 4.7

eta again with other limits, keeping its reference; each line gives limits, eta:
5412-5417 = 0.21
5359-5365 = 0.34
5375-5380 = 0.27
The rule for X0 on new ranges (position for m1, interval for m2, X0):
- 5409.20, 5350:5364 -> 31.1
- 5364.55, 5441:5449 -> 36.8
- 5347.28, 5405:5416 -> 26.3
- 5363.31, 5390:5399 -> 39.1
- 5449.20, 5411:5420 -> 32.3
